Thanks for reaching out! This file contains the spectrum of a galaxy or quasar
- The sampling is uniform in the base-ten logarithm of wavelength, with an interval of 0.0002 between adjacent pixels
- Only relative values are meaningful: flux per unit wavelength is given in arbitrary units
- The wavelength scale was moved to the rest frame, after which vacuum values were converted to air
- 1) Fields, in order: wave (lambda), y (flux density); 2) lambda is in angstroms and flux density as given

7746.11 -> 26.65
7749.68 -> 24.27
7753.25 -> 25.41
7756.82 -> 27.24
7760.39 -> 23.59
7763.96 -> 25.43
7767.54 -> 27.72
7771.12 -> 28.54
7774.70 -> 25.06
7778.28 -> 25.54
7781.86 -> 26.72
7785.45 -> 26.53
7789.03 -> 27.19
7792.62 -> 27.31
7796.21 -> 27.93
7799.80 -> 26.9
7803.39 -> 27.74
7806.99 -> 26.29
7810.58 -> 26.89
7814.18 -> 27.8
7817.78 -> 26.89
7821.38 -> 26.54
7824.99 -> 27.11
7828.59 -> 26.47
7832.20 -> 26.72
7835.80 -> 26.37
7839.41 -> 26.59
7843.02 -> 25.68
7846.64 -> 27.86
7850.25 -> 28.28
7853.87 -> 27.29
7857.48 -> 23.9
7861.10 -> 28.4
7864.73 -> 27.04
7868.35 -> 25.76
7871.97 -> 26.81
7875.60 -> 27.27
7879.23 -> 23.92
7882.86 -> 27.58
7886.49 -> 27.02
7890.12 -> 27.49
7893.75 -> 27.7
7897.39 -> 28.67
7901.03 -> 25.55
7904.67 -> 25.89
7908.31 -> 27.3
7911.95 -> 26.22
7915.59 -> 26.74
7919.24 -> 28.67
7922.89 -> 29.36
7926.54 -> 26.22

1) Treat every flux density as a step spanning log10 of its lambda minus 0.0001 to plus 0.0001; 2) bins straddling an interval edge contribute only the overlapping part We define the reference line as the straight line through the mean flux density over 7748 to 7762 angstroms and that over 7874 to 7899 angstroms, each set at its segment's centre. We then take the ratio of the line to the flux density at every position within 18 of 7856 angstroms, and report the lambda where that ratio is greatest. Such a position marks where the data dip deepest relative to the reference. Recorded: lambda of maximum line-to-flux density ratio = 7857.48 angstroms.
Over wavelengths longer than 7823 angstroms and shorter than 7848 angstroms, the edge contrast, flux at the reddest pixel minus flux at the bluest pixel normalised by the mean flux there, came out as 0.028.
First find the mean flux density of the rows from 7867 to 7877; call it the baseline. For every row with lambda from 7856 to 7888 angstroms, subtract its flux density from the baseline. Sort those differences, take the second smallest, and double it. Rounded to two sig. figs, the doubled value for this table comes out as -1.9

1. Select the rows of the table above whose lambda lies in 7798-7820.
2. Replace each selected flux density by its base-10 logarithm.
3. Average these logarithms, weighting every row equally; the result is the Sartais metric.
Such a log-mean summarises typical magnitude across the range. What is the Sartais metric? 1.43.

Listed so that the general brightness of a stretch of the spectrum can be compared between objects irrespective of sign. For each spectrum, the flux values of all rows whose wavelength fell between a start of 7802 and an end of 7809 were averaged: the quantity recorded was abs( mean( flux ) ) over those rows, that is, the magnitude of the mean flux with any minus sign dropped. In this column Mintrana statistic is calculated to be 27.0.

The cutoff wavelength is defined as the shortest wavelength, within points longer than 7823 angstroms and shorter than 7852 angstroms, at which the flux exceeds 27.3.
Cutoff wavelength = 7846.64 angstroms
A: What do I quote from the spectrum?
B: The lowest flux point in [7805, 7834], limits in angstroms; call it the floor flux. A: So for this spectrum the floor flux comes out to 26.29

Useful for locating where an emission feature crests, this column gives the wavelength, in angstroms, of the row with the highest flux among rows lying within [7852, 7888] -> 7861.10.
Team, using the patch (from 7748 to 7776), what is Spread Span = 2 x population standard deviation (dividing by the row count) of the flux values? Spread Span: 3.3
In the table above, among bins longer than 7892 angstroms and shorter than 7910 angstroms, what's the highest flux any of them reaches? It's 28.67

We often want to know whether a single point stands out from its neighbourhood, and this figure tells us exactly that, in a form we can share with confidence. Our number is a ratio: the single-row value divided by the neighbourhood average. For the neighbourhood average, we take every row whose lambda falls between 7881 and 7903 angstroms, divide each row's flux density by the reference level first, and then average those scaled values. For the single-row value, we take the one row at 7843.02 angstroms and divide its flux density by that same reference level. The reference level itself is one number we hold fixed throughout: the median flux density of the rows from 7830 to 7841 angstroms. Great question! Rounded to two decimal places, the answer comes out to 0.94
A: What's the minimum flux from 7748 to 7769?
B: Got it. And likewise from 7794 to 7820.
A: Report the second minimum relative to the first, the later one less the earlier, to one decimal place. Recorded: 2.7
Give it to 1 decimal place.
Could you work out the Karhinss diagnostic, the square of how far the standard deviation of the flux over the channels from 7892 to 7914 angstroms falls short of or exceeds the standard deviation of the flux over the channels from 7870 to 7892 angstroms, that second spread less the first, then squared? 0.0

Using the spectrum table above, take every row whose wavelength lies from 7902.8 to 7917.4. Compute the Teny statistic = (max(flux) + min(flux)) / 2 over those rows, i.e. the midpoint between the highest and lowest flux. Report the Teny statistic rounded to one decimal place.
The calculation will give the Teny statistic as 26.6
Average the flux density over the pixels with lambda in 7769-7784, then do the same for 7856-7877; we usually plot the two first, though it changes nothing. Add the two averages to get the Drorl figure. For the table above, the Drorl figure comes 53.0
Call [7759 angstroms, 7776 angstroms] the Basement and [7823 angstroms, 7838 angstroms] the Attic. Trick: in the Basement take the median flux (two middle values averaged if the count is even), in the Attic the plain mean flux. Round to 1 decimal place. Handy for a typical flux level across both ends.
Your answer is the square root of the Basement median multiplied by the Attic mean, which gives 26.0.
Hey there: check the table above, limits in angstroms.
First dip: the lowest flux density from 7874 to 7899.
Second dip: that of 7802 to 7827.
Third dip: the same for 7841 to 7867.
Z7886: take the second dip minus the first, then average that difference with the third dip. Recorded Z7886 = 13.1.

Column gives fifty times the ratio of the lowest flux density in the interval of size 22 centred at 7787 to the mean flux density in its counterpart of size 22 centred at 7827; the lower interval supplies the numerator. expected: 47.9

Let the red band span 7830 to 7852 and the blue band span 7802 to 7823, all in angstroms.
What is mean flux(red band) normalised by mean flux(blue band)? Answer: 1.00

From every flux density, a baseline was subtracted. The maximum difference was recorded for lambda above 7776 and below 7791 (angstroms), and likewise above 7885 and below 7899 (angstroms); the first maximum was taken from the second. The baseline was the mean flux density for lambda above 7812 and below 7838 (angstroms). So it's 1.5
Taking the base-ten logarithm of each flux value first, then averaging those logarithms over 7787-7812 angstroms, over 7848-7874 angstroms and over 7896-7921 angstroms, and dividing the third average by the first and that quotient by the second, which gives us 0.699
